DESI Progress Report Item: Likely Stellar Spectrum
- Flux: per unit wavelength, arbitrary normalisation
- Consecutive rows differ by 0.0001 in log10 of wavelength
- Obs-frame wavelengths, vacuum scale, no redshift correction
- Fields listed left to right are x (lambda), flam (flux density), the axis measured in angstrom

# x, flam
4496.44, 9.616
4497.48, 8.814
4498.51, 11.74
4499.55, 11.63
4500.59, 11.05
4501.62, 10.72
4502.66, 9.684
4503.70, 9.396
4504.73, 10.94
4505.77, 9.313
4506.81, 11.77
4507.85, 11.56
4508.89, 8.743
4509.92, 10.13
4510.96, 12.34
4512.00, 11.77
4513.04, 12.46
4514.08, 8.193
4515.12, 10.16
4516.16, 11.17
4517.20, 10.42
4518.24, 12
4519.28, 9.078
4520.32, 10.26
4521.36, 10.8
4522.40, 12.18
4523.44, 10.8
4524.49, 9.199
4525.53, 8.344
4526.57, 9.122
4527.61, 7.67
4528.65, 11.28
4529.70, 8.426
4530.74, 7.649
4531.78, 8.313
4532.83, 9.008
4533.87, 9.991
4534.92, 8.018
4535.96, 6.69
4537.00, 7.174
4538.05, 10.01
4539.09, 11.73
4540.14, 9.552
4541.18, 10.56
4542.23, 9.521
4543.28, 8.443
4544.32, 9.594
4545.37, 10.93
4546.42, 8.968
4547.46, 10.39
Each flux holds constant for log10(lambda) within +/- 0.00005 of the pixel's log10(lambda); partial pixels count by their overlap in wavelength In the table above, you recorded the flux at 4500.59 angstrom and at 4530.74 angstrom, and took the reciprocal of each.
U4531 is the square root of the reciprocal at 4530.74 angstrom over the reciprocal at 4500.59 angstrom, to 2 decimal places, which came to 1.20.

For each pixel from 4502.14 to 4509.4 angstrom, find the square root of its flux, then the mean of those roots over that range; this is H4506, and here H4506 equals 3.19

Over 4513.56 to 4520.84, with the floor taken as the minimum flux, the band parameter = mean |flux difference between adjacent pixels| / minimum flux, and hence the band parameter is 0.19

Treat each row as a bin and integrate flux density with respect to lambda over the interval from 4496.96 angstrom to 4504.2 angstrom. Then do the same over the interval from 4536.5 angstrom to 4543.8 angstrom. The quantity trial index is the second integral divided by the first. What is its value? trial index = 0.925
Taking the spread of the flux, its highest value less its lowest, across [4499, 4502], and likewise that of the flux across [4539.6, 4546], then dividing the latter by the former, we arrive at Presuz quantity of 2.7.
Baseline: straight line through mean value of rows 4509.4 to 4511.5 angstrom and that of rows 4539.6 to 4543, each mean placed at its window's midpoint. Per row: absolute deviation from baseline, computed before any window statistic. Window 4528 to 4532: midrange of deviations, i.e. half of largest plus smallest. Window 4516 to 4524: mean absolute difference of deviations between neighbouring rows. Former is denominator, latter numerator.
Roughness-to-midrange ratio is 0.49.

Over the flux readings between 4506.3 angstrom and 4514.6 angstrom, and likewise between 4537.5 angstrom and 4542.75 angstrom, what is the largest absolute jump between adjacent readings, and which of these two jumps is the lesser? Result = 2.2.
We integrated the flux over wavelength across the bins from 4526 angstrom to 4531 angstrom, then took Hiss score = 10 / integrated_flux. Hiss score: 0.22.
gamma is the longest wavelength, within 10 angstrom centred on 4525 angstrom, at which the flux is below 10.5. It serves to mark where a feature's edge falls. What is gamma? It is 4529.70 angstrom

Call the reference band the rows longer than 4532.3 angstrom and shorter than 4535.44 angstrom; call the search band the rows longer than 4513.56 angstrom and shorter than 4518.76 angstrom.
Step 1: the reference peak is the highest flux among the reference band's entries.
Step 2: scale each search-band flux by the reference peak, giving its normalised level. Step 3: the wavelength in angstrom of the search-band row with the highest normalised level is 4518.24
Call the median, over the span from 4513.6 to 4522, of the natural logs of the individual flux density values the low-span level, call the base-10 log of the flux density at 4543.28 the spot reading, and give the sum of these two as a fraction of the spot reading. 3.52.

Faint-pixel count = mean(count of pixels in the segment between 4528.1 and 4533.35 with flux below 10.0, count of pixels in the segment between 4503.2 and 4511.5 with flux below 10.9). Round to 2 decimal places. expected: 4.00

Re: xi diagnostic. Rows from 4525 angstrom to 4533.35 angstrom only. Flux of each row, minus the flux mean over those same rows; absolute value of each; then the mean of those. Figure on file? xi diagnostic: 0.81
